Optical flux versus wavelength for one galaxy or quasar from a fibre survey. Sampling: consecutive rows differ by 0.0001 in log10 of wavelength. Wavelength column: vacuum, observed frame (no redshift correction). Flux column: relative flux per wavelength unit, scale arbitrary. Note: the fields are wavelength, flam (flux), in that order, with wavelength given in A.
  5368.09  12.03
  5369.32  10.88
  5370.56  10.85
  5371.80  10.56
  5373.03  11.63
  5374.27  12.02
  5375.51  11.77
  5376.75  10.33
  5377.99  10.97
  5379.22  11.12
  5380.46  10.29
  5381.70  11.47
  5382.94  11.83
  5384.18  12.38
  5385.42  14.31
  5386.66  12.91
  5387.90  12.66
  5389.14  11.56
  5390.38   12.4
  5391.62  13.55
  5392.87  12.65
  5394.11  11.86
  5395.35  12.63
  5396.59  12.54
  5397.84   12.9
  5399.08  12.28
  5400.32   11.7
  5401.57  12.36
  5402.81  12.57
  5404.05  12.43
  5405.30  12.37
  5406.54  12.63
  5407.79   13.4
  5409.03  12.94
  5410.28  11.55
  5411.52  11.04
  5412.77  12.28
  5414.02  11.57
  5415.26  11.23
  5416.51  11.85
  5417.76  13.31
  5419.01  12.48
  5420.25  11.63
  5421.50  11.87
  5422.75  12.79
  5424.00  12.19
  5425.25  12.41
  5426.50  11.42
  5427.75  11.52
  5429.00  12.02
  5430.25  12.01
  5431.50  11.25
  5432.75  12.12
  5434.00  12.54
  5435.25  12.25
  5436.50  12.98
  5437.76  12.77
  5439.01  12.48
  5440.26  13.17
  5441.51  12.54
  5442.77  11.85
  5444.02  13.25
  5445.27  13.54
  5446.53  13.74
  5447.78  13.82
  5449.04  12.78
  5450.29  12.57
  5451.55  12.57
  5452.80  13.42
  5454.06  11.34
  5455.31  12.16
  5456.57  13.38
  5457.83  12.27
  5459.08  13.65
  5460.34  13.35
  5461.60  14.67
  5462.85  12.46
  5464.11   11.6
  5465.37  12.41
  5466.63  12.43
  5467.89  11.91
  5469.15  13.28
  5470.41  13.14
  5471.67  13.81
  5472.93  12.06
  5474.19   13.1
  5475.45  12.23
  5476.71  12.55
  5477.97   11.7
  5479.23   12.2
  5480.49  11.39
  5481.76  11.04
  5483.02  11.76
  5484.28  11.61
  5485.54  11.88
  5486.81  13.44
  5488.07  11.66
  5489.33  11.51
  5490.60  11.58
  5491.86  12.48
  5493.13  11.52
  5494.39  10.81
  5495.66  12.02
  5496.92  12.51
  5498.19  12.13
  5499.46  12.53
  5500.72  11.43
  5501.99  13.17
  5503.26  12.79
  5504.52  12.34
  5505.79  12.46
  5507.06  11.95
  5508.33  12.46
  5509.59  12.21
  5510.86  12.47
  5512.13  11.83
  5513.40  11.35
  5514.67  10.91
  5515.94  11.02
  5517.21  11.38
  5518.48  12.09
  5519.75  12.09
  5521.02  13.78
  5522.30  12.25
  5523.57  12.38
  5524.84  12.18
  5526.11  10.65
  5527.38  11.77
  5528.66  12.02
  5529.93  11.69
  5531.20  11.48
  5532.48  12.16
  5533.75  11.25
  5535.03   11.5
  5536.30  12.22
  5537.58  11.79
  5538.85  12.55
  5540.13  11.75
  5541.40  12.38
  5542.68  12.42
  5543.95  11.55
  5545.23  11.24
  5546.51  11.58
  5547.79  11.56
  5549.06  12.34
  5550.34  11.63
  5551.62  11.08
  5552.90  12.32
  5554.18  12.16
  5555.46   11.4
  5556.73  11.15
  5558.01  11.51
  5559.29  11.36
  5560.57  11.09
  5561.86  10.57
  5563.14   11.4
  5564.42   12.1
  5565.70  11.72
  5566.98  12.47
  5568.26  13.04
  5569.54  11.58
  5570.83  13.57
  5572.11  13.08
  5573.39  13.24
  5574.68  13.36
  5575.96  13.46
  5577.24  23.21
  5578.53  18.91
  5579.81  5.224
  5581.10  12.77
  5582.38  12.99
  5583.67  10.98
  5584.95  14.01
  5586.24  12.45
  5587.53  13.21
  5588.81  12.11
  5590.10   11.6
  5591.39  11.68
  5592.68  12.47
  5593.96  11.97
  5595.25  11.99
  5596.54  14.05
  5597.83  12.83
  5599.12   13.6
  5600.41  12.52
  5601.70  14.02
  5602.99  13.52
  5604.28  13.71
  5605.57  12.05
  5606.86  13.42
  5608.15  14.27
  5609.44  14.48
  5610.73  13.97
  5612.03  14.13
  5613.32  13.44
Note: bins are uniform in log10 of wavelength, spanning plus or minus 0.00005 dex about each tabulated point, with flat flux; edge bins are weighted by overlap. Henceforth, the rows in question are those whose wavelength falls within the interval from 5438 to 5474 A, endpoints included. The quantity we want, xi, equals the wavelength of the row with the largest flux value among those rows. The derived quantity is 5461.60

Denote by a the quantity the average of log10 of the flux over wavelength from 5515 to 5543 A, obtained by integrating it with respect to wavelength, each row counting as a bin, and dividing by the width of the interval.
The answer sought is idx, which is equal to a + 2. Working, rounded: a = 1.08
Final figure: 3.08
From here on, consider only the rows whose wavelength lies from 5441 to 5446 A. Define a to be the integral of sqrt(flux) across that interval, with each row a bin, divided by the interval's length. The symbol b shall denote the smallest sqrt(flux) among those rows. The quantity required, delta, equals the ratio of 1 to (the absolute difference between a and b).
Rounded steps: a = 3.57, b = 3.44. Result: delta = 7.5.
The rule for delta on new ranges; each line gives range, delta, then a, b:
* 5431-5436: 8.0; 3.48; 3.35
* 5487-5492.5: 16.1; 3.45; 3.39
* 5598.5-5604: 8.0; 3.66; 3.54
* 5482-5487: 19.2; 3.46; 3.41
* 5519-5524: 14.1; 3.55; 3.48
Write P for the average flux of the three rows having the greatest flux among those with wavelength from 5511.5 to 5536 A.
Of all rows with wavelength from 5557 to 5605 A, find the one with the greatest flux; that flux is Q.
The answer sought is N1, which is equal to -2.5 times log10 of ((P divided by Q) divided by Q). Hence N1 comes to 4.06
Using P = 12.8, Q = 23.21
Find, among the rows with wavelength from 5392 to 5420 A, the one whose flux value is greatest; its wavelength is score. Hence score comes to 5407.79 A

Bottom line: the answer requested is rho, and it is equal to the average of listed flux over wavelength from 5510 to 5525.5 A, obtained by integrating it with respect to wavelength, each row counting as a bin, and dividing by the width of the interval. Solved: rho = 12.0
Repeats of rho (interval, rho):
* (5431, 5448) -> 12.7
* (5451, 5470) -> 12.7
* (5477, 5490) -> 11.8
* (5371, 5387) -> 11.6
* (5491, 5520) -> 12.0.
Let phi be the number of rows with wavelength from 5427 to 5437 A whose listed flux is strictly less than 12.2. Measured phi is 5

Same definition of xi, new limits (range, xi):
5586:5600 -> 5596.54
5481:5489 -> 5486.81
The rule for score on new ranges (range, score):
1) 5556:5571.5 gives 5570.83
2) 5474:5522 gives 5521.02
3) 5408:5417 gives 5409.03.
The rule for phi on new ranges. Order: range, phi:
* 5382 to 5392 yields 2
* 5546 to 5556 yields 6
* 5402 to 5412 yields 2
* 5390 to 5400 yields 1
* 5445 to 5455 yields 1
